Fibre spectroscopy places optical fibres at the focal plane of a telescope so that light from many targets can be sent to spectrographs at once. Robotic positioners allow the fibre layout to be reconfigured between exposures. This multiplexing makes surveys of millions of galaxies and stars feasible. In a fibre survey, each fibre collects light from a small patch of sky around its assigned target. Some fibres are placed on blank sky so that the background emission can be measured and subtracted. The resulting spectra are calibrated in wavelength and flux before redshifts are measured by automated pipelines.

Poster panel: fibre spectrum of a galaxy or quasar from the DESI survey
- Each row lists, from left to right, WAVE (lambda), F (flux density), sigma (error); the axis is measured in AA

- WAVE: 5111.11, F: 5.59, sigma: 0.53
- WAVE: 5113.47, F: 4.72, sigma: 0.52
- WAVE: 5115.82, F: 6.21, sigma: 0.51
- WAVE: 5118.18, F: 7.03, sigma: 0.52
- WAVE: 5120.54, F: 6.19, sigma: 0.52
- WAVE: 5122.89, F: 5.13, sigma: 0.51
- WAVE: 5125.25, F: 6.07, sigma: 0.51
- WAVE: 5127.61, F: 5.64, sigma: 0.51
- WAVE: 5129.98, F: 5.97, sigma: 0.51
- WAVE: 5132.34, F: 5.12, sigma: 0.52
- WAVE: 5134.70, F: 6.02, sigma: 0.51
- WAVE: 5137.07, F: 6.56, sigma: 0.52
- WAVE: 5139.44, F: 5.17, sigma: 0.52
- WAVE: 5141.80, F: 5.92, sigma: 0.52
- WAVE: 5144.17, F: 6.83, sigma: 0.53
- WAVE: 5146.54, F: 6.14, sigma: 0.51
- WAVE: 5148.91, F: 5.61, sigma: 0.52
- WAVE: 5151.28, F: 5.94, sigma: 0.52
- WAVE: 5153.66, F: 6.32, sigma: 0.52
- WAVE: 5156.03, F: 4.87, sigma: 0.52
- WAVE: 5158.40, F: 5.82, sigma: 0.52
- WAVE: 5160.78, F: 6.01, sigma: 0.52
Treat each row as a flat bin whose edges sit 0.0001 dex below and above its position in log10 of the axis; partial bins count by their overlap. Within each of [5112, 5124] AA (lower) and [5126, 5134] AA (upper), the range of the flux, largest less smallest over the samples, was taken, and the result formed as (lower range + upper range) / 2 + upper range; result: 2.4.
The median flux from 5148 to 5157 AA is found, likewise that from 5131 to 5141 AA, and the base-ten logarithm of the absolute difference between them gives -0.74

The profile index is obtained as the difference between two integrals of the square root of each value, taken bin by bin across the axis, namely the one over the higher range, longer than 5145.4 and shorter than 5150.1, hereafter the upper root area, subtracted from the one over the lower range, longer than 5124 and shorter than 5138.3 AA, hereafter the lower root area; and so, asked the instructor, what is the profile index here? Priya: 23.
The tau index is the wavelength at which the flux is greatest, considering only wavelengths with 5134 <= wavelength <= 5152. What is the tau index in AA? 5144.17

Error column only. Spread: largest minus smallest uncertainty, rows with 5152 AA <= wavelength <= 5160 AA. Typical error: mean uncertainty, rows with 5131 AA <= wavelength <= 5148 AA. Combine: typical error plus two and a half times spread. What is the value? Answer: 0.519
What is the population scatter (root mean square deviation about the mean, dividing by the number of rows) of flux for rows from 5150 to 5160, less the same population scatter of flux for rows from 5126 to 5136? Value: 0.18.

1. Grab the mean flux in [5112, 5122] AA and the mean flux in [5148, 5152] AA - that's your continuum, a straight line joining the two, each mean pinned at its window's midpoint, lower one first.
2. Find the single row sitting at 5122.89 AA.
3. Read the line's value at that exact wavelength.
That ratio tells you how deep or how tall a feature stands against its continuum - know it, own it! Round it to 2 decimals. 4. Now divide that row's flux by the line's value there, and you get 0.86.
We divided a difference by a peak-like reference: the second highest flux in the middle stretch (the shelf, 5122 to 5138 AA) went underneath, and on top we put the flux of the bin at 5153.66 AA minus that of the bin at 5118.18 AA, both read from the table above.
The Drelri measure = -0.12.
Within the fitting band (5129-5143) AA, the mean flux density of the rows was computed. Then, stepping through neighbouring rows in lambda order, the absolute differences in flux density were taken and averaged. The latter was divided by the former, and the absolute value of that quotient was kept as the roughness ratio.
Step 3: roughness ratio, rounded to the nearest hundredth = 0.15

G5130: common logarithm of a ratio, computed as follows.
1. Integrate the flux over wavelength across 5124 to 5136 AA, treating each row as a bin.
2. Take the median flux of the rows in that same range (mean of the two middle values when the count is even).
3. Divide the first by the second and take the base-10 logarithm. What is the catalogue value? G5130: 1.06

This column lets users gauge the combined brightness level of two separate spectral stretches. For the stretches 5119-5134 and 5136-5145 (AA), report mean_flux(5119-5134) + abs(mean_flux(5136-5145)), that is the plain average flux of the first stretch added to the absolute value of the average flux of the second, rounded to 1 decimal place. 11.8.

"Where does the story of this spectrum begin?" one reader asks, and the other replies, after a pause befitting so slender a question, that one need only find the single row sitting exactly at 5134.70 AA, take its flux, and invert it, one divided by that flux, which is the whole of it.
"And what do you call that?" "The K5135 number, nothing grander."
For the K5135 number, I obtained 0.1661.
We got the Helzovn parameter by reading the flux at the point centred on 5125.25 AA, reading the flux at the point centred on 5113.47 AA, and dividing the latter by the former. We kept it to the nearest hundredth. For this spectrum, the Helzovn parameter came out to 0.78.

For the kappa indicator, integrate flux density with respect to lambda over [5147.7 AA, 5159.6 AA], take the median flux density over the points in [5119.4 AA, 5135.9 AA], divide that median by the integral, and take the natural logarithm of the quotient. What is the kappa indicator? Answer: -2.4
